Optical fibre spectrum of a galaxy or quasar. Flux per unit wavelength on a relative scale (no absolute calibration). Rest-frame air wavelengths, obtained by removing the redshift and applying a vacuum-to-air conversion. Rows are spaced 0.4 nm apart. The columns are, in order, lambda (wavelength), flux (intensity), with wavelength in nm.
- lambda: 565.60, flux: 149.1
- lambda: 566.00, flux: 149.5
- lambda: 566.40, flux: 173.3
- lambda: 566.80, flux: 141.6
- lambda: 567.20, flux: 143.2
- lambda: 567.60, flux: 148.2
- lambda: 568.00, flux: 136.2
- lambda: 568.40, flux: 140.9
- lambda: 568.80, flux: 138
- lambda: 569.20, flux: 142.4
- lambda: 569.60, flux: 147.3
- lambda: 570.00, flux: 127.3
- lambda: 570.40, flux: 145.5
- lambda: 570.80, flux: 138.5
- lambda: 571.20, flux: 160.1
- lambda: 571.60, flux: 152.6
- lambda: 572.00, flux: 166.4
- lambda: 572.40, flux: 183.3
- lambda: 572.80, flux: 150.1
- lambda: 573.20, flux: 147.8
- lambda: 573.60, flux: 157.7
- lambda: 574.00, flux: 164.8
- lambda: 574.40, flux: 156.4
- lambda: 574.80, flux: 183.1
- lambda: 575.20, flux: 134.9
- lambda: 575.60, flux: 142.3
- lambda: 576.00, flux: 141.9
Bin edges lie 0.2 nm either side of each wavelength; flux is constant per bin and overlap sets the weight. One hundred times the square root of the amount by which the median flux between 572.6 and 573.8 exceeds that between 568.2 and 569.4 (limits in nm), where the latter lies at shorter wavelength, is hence 303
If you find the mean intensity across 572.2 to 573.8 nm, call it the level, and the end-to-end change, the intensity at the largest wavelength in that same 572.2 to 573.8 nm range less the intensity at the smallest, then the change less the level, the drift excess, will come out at -185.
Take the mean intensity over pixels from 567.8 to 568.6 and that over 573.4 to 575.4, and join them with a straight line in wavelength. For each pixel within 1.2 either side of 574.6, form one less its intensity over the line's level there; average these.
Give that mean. 0.021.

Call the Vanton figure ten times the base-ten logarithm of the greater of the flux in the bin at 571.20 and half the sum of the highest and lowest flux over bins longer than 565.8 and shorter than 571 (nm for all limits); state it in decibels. 22.0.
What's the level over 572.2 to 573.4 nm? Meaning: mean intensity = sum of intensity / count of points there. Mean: 160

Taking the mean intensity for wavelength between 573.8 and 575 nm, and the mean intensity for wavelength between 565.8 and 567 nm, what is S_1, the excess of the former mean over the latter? 13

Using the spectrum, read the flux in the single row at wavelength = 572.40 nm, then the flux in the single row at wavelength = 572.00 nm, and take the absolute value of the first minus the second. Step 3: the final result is 17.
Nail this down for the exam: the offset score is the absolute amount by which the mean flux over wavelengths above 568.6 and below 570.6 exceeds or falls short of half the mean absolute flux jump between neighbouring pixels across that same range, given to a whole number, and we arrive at 134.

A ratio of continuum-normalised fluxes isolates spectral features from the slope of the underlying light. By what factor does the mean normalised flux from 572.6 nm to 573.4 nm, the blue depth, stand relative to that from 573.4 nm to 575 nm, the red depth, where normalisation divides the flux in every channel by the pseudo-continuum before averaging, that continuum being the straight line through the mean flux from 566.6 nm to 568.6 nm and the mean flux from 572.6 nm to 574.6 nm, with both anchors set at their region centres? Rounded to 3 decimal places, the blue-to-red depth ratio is 0.916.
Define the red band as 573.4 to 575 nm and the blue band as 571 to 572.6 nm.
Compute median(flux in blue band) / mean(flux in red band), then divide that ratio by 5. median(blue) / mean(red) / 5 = 0.197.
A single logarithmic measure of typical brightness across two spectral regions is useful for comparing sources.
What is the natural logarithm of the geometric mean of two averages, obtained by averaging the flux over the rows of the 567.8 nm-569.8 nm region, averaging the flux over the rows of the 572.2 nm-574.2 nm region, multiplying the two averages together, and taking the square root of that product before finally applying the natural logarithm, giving 5.01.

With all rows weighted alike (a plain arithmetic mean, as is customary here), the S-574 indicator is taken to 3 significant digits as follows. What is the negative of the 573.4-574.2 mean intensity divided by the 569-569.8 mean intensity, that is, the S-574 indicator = -1.11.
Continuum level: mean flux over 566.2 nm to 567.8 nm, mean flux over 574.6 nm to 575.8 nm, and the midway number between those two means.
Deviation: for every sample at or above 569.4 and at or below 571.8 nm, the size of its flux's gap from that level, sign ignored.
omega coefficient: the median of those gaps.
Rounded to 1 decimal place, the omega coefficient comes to 7.3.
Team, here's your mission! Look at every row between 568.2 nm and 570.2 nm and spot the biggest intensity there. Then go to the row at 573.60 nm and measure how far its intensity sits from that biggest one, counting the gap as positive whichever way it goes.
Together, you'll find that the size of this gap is 10.4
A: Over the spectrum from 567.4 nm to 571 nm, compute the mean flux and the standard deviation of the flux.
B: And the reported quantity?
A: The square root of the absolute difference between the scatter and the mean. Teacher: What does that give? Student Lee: 11.6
